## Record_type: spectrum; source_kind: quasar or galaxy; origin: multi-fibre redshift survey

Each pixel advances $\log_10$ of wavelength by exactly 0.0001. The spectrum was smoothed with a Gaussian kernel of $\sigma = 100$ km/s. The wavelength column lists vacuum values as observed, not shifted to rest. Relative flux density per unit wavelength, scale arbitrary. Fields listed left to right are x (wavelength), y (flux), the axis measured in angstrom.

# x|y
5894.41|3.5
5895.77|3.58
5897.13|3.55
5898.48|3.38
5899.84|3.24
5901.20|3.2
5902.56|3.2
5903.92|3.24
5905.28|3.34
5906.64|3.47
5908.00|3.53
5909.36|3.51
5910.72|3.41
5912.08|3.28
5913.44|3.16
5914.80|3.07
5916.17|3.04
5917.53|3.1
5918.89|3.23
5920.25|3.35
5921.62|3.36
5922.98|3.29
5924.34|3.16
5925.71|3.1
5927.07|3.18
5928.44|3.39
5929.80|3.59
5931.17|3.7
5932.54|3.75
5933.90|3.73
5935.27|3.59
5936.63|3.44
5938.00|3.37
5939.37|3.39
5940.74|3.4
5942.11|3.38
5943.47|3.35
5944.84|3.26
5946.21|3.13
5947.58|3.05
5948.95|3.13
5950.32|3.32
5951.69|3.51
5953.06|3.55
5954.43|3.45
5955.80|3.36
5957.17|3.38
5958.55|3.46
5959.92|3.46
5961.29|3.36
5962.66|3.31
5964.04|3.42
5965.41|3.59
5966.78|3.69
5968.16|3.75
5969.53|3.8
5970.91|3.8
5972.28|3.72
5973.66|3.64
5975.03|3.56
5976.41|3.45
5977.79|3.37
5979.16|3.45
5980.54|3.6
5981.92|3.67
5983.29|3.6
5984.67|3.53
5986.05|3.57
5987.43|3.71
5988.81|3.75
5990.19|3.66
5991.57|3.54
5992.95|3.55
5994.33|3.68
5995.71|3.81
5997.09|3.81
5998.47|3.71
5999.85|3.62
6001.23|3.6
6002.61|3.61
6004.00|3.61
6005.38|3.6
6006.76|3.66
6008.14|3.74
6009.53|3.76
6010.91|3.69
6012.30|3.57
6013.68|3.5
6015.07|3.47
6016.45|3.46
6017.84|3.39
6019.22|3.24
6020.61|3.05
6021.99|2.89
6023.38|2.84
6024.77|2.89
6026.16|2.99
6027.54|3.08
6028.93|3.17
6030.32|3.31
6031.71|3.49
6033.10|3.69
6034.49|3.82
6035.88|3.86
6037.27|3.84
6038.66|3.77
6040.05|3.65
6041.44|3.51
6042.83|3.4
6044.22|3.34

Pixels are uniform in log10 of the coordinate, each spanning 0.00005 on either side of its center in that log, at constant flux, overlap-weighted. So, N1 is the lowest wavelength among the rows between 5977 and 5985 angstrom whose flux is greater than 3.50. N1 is 5980.54 angstrom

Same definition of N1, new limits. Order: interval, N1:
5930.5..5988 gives 5931.17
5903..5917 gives 5908.00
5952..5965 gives 5953.06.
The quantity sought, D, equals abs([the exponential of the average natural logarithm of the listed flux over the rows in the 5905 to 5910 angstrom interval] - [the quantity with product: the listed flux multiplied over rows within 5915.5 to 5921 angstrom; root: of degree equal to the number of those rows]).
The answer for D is 0.28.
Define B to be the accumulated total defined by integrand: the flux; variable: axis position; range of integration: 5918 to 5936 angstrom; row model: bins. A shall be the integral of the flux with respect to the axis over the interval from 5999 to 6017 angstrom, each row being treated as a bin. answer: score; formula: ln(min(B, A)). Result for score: 4.12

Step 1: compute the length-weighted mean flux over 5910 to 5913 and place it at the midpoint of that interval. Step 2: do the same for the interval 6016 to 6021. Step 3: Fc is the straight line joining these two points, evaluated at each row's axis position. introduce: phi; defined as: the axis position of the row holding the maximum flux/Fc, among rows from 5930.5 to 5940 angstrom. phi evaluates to 5932.54 angstrom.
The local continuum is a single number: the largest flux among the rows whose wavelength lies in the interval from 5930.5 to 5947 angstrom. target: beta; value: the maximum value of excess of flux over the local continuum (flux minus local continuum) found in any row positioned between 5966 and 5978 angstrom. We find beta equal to 0.05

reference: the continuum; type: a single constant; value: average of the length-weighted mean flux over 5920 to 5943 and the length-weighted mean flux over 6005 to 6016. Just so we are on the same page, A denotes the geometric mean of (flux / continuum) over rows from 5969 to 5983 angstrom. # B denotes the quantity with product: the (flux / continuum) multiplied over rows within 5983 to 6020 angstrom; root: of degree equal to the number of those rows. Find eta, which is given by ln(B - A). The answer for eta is -6.9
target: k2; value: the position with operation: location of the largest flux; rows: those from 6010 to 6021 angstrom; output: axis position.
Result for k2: 6010.91 angstrom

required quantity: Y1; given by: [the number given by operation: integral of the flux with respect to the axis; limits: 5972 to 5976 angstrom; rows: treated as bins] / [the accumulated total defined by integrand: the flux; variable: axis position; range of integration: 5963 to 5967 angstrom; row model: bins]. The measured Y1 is 1.02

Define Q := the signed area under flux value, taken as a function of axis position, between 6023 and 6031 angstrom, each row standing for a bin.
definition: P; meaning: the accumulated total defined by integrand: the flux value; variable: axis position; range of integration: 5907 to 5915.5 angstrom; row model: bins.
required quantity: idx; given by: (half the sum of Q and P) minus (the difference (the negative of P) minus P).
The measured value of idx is 83.0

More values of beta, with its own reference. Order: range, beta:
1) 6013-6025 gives -0.25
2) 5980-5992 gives 0.00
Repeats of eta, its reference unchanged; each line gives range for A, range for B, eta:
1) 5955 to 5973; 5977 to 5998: -3.8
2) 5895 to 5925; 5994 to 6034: -3.3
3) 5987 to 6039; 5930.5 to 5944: -6.1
